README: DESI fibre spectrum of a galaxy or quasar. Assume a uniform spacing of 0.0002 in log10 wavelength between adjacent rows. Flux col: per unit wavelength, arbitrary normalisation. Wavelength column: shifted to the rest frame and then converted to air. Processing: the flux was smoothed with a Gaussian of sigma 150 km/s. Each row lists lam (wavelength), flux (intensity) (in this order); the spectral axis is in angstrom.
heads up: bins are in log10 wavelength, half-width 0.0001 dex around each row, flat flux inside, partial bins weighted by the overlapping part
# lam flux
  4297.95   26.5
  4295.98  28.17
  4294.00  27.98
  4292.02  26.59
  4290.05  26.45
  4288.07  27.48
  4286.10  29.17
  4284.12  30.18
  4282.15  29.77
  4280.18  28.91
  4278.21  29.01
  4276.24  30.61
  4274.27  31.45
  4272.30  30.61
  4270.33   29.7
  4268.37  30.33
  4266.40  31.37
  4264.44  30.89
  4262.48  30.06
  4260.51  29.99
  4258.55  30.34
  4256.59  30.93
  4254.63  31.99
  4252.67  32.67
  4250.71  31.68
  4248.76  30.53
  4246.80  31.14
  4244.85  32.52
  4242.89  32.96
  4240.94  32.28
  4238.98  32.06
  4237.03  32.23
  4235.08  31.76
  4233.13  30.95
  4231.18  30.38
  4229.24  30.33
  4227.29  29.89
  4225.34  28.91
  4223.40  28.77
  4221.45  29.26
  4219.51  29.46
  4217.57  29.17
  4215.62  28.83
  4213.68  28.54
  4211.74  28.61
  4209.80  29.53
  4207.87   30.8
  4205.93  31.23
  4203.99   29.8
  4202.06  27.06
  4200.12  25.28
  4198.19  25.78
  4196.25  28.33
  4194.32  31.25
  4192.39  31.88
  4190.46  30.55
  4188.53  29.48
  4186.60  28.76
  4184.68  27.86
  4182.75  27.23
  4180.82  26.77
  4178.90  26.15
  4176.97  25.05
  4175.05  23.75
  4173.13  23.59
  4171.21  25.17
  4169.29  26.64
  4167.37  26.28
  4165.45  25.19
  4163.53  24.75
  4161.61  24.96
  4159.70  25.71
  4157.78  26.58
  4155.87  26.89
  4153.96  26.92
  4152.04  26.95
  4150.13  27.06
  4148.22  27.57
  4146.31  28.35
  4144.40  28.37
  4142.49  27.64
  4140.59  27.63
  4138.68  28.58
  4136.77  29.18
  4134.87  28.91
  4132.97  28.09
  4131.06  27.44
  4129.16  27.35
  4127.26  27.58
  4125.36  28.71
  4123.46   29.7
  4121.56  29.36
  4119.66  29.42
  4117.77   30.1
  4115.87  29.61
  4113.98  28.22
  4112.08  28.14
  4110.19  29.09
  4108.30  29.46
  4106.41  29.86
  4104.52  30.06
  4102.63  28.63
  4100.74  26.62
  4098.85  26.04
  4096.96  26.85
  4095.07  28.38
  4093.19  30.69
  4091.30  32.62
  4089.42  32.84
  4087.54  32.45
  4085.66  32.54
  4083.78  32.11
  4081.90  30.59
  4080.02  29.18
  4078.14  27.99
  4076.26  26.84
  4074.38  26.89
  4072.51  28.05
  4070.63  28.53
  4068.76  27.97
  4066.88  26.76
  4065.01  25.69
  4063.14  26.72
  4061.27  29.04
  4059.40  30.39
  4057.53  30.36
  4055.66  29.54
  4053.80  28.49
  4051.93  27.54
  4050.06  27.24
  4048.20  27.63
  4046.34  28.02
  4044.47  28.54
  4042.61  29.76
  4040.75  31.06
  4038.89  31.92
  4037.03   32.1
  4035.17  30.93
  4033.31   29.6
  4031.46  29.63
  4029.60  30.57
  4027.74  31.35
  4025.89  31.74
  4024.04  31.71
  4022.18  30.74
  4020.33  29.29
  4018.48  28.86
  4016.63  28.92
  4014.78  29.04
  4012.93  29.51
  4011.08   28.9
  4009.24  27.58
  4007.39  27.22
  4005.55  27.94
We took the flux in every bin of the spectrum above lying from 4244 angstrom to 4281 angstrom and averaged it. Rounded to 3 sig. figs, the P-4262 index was 30.8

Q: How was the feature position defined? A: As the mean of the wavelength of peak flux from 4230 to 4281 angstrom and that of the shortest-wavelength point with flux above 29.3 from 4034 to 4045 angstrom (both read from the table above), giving 4139.0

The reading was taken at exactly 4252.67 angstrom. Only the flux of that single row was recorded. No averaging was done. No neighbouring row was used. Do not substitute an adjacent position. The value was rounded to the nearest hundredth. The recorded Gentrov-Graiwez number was 32.67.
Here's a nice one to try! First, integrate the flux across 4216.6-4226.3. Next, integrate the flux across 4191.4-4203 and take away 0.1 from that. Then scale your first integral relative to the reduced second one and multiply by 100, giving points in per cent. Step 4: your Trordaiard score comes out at 86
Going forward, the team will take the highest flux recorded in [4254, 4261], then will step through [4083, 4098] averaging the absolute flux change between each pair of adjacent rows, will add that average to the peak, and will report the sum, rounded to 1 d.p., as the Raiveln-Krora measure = 33.0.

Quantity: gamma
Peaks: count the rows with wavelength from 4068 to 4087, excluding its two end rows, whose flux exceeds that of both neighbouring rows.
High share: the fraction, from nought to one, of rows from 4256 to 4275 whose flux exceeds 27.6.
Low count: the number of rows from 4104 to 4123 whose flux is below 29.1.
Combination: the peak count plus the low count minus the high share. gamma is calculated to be 3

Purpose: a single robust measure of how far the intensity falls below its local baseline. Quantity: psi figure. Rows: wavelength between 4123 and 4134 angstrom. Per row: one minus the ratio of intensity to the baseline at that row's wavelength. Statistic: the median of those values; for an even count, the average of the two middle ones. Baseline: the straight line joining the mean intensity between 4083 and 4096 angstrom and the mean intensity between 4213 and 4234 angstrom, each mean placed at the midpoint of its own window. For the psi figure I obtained 0.10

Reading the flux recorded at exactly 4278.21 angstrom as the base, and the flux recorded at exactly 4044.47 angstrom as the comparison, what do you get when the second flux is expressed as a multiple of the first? 0.98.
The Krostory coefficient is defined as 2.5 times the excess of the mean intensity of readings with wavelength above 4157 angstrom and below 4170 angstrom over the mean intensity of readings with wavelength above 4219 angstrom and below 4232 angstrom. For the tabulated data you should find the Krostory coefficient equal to -10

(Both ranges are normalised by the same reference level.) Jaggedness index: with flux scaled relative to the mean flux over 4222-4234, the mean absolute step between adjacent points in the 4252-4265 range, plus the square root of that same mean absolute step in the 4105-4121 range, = 0.164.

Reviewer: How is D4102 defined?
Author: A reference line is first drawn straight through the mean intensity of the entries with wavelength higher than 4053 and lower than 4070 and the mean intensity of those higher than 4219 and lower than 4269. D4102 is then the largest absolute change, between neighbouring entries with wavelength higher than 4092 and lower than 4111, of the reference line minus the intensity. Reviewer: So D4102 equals 2.3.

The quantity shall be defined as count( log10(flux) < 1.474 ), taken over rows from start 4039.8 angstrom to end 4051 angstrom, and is 5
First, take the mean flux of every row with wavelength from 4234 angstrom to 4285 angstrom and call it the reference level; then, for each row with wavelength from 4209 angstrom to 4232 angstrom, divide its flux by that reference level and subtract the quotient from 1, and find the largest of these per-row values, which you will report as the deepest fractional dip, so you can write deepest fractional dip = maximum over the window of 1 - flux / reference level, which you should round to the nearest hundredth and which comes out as 0.08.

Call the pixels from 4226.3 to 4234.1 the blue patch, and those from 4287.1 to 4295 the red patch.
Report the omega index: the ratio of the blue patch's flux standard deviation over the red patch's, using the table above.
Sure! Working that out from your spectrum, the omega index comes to 0.6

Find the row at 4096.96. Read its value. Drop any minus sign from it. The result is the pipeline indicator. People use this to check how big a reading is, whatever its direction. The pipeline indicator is 27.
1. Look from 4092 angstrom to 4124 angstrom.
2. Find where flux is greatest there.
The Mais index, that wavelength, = 4093.19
